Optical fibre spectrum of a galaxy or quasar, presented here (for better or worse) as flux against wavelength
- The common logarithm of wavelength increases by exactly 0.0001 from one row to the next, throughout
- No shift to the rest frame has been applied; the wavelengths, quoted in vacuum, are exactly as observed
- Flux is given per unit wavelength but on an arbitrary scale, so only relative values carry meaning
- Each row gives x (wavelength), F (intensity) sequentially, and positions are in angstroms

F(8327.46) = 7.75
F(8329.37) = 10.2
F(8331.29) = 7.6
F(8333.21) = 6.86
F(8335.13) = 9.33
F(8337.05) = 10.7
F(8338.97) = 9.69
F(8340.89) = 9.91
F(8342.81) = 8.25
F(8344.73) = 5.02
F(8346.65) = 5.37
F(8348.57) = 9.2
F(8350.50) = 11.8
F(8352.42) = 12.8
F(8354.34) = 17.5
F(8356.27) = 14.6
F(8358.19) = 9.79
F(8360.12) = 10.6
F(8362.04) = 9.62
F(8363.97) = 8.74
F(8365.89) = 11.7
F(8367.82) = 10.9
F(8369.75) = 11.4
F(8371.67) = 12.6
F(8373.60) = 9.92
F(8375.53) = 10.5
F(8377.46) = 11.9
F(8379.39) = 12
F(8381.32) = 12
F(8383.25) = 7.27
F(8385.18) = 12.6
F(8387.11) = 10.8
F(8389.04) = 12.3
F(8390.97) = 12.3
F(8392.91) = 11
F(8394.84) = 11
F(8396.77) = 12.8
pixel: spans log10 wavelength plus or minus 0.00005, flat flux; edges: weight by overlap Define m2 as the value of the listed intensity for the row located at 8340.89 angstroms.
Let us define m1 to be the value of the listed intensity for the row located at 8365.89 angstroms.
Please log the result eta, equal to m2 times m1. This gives 116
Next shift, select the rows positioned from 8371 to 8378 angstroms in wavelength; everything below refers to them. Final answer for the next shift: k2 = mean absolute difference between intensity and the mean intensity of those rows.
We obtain 1.02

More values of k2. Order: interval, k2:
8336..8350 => 1.79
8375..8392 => 1.18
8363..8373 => 1.00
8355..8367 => 1.54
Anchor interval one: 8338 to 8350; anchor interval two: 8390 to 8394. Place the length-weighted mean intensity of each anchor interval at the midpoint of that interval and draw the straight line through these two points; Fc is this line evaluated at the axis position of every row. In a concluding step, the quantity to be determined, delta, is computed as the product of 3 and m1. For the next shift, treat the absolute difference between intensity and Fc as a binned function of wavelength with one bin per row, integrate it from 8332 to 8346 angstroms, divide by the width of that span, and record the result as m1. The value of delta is 5.5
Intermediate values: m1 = 1.8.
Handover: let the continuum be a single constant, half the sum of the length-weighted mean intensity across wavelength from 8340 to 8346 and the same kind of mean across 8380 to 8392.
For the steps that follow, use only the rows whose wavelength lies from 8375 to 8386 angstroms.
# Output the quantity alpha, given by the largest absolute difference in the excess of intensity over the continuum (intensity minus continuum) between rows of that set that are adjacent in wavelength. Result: 5.3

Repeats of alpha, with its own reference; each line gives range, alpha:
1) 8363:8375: 3.0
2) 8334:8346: 3.2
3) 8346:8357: 4.7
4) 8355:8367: 4.8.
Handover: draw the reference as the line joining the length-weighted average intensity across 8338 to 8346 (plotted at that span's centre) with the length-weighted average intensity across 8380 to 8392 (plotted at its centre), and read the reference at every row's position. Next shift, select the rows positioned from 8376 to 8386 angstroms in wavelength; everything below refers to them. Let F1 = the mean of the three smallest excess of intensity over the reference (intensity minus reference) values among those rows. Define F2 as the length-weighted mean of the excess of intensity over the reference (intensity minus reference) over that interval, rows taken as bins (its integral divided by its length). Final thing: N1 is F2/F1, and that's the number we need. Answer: 0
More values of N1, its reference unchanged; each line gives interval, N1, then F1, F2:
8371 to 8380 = 3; 0.3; 0.8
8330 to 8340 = 3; 0.4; 1.3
